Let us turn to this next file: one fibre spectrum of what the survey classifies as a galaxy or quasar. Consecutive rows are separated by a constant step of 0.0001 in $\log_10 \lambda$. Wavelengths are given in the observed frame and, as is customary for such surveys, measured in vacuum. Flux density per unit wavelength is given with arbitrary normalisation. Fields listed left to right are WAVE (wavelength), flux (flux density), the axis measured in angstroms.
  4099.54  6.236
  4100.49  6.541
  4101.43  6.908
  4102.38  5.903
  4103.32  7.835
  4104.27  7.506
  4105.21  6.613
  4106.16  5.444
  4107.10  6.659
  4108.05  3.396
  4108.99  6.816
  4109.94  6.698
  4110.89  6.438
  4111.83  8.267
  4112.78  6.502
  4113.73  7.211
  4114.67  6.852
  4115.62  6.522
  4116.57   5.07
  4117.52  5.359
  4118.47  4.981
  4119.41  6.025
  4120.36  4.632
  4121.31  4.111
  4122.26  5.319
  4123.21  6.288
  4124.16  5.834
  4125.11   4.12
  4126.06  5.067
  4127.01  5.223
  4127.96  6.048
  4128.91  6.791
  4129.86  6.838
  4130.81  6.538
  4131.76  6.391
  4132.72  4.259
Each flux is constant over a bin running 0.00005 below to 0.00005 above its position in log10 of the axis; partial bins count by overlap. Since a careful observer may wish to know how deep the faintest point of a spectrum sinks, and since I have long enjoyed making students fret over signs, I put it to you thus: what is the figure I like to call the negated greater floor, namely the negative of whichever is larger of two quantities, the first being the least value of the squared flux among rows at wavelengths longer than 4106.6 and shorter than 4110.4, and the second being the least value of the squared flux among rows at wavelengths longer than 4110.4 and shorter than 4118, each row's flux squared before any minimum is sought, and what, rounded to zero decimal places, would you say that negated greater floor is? -26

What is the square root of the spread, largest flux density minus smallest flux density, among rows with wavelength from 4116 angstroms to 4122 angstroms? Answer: 1.38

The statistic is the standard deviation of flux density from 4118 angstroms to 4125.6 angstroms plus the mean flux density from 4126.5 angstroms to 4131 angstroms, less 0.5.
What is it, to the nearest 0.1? 6.6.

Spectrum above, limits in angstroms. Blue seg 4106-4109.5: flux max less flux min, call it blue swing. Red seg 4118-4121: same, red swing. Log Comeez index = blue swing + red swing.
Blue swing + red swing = 4.8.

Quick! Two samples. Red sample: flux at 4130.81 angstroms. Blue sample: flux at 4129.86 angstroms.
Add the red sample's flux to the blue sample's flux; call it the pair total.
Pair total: 13.4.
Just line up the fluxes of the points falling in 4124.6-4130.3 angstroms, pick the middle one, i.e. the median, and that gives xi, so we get 5.64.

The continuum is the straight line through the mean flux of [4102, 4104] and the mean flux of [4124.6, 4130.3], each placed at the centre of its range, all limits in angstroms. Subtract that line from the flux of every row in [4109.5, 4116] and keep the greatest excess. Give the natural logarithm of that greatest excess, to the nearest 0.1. 0.6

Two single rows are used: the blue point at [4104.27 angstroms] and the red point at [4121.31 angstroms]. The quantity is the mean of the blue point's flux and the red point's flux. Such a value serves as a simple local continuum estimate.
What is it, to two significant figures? 5.8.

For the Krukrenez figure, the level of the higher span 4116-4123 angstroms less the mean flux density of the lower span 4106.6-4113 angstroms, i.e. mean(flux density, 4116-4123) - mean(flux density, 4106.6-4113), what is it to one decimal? -1.3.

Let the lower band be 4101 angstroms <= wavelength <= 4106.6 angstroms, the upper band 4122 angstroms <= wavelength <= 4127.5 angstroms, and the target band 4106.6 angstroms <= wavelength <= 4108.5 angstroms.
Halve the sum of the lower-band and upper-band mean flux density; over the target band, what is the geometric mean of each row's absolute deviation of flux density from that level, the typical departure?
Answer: 1.31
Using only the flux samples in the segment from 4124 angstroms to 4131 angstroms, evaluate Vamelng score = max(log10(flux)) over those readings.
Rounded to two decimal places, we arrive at 0.83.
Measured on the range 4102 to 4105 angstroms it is 0.89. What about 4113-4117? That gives 0.86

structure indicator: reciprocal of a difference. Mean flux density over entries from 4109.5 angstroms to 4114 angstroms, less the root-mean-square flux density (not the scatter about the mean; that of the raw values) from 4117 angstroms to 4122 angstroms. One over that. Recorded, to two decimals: 0.51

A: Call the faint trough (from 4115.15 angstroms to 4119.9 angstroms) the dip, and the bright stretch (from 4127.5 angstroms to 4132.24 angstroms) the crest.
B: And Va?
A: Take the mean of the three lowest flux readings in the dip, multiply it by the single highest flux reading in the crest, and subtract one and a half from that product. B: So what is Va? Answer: 33.6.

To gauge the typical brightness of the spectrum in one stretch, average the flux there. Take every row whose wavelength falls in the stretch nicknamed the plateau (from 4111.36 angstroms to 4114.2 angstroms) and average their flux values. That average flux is 7.3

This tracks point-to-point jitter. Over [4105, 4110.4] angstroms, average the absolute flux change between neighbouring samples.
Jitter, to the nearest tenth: 1.8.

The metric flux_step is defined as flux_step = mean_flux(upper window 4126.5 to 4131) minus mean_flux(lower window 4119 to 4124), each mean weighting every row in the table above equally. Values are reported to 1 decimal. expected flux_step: 1.0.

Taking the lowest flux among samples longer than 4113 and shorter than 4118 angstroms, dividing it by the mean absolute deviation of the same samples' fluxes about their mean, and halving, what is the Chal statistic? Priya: 3.2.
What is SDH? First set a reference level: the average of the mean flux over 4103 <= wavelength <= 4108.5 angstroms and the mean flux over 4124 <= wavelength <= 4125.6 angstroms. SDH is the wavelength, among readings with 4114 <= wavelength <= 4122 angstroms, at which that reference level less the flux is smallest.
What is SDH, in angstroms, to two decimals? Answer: 4114.67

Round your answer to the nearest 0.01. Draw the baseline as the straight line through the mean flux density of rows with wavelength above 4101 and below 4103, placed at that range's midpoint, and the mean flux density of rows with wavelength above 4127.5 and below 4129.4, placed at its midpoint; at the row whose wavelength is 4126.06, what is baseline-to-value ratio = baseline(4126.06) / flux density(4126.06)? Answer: 1.27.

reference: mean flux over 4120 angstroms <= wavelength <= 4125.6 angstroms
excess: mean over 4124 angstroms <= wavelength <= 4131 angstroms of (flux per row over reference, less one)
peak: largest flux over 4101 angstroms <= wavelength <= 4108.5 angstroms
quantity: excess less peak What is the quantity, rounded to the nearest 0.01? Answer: -7.69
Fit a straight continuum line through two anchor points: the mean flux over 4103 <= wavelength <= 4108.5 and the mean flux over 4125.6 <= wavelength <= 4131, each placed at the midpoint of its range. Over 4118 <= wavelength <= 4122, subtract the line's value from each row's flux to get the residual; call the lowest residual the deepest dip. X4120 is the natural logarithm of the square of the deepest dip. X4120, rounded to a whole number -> 1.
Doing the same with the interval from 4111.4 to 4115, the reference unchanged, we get -2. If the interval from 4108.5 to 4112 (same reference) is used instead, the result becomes -3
